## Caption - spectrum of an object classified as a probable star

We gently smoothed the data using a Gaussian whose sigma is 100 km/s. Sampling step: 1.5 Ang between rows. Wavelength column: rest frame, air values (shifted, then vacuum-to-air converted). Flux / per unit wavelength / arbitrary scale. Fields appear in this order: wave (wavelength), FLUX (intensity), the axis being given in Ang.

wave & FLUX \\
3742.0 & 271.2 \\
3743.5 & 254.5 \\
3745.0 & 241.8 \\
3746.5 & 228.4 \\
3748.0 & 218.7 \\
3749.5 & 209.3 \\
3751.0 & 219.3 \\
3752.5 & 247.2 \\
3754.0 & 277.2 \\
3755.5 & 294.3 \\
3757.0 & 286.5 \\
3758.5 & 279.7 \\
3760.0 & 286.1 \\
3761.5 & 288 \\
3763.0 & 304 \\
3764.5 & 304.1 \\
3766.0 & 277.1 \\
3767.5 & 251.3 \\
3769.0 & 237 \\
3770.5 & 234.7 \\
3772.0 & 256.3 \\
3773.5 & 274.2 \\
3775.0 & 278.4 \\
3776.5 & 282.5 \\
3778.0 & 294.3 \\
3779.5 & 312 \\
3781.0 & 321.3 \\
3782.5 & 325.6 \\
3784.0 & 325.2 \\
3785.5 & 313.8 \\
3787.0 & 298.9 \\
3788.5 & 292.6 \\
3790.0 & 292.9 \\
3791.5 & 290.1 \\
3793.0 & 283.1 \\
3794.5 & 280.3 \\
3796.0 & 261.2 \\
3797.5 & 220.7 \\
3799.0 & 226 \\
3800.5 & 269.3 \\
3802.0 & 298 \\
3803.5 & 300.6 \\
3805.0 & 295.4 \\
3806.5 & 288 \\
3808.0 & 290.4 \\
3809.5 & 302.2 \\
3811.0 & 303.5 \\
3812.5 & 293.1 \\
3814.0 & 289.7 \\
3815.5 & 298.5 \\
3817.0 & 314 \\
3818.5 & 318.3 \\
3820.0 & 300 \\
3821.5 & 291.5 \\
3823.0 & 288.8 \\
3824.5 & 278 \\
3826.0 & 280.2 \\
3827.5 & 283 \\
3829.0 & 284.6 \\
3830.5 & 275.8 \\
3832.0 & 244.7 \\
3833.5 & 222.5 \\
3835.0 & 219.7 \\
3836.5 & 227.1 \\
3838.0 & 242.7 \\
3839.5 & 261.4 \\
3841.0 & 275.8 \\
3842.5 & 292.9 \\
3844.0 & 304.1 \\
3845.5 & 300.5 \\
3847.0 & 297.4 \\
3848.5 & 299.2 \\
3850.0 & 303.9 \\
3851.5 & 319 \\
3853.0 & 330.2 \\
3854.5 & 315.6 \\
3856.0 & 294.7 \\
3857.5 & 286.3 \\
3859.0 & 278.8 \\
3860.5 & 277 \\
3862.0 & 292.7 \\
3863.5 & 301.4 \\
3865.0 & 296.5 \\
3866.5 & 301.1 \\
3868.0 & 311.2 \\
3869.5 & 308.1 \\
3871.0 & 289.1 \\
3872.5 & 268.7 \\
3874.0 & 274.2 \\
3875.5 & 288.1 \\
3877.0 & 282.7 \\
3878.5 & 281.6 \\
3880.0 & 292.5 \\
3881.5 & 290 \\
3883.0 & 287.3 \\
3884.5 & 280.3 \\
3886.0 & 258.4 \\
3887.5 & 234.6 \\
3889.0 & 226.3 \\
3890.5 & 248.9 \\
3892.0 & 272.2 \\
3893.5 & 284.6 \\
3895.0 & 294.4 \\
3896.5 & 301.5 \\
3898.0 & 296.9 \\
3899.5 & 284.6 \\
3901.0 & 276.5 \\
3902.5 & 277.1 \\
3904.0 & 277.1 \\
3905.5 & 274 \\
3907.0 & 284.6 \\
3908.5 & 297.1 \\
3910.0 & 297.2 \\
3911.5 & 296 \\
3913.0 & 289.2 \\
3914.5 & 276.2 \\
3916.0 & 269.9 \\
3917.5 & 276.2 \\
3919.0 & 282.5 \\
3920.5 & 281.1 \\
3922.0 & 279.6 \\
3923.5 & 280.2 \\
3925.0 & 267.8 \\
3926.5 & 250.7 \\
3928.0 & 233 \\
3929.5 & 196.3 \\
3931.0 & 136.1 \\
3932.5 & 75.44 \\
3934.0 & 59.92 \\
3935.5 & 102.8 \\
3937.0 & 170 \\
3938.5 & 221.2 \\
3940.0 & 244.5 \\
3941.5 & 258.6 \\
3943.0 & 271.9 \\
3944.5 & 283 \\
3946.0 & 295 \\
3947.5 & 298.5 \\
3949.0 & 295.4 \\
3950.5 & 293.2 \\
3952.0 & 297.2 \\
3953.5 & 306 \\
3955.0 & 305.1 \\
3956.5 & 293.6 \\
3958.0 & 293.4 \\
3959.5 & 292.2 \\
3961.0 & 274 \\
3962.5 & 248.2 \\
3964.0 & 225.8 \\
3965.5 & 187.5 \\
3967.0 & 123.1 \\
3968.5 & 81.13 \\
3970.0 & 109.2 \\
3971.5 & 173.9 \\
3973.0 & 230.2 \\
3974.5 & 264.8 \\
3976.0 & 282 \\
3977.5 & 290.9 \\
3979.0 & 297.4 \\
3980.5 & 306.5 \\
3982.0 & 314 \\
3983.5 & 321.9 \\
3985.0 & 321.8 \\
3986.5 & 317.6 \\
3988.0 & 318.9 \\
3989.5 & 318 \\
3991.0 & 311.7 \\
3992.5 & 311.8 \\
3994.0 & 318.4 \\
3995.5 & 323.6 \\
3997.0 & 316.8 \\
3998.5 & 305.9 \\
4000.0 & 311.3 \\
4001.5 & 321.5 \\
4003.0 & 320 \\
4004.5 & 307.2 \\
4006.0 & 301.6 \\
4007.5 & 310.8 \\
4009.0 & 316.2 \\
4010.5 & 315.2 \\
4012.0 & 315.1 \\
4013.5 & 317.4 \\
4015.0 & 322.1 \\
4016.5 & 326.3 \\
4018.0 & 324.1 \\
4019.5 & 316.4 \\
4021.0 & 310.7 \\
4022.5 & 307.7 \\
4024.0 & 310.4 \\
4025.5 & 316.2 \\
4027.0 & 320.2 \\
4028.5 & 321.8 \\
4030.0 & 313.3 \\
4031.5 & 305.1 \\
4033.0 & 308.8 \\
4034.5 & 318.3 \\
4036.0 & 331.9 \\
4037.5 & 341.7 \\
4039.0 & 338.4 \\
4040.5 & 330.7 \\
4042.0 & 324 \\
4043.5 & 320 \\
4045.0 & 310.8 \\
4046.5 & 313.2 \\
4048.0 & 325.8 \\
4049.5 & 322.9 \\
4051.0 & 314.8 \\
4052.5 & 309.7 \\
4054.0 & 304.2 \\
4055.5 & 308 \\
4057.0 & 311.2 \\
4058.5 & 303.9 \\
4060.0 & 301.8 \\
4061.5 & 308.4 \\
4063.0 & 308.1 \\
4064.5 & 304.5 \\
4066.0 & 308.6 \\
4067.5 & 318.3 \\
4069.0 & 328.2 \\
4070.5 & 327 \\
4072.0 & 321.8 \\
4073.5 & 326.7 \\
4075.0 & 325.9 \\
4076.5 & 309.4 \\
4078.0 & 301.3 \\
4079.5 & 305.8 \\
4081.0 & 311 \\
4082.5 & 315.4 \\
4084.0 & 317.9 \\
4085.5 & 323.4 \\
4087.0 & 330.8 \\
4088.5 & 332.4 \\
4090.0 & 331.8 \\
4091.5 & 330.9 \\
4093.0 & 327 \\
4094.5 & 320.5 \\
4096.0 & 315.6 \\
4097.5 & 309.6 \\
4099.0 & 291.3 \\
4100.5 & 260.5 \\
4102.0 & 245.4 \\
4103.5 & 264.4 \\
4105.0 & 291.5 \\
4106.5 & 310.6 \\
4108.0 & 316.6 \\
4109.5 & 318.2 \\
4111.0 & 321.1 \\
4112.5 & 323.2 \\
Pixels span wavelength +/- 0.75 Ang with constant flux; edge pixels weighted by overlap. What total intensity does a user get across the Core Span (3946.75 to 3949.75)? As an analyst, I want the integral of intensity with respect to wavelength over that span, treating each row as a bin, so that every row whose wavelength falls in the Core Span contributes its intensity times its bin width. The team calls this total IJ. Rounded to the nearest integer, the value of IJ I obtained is 891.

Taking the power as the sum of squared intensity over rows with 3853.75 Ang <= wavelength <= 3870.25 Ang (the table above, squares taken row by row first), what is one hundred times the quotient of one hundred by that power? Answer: 0.0103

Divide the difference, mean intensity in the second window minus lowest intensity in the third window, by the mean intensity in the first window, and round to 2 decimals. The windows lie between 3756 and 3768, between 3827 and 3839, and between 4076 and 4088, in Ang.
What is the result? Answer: -0.18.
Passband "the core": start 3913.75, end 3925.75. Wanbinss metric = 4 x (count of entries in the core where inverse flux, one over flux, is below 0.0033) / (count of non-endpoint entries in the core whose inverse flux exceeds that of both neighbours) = 0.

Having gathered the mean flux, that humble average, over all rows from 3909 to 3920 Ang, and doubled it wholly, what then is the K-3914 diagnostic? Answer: 568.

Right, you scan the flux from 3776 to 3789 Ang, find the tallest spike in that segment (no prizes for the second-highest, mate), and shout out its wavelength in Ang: 3782.5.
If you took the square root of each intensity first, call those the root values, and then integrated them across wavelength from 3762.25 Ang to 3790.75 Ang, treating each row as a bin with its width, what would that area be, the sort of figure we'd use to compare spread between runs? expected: 483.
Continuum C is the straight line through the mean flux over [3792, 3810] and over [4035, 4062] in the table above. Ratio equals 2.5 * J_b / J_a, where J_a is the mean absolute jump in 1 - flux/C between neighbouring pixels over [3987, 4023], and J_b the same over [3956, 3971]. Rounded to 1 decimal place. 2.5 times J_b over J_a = 13.3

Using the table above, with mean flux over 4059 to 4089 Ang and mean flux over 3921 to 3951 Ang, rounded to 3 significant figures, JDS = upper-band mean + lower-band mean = 542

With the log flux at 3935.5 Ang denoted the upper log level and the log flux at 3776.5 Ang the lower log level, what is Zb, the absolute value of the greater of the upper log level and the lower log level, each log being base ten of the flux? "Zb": 2.451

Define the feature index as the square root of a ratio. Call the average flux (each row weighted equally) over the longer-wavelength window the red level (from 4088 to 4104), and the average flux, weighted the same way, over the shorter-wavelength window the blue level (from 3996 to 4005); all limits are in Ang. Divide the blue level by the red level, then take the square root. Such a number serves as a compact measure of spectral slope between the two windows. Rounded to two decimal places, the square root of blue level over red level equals 1.02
